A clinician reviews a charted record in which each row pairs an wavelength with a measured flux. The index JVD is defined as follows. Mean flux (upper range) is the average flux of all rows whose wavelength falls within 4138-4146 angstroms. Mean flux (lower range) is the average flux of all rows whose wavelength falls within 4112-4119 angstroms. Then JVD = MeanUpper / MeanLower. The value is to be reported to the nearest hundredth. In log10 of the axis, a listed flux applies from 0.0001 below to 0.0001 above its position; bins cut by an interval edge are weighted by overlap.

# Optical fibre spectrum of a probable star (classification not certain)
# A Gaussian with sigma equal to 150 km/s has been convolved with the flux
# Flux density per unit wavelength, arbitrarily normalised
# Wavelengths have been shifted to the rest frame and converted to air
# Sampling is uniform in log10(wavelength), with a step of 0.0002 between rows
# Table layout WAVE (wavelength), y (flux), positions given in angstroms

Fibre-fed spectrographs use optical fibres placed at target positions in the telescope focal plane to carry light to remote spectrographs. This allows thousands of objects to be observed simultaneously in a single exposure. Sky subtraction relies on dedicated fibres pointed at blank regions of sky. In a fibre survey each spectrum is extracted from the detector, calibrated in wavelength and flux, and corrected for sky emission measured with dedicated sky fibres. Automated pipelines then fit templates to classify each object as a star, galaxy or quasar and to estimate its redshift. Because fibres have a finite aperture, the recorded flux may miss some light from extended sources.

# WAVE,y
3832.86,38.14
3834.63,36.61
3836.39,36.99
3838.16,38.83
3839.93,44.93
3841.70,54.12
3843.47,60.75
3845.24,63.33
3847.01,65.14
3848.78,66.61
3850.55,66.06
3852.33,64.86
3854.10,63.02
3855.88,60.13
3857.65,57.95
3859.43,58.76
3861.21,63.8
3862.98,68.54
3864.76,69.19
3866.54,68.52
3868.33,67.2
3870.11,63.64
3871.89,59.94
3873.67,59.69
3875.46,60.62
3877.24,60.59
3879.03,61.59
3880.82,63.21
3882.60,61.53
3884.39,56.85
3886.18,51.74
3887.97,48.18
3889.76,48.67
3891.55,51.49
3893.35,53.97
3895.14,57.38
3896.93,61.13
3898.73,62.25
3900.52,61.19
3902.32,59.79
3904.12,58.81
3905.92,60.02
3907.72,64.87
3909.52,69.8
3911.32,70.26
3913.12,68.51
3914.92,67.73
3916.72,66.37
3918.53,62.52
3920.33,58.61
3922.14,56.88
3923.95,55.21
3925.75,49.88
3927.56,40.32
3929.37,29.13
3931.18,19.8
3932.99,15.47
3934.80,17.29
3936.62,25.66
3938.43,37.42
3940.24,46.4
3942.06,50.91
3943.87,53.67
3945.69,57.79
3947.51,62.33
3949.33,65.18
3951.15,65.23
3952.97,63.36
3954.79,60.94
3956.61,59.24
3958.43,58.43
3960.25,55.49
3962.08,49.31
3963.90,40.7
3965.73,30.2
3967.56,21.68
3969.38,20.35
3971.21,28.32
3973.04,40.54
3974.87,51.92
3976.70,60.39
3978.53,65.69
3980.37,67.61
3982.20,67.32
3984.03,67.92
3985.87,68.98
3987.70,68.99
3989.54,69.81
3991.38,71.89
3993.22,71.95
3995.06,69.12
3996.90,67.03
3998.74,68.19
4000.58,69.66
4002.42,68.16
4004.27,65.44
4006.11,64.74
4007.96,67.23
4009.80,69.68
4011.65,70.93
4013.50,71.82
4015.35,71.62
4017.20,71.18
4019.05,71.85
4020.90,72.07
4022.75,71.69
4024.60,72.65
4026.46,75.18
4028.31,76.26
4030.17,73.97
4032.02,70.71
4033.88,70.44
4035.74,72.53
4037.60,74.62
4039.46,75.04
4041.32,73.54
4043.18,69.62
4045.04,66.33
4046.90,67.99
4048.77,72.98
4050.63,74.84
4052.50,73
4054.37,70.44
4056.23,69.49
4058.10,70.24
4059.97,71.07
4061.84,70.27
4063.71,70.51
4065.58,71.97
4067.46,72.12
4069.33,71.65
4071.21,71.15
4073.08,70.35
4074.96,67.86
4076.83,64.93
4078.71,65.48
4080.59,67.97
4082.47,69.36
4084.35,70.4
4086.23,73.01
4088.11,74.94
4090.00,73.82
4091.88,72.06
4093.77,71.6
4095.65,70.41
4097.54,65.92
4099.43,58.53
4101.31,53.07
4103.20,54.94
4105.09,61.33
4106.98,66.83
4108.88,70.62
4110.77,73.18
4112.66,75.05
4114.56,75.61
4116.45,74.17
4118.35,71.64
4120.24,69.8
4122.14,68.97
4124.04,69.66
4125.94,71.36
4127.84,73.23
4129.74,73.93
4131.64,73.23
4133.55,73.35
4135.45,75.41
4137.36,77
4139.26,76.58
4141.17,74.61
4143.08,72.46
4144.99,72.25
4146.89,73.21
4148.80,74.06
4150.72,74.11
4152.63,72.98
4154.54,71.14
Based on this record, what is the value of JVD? 1.00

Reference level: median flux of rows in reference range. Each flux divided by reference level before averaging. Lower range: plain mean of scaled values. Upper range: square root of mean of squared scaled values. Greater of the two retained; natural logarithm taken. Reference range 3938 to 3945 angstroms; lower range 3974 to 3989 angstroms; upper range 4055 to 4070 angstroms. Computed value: 0.38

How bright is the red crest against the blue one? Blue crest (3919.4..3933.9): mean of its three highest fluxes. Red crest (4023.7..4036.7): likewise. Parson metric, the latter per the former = 1.32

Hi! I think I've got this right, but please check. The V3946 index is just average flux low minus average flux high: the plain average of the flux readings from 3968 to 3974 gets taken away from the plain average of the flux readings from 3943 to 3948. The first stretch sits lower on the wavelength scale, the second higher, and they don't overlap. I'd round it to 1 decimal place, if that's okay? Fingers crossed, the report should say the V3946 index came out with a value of 28.2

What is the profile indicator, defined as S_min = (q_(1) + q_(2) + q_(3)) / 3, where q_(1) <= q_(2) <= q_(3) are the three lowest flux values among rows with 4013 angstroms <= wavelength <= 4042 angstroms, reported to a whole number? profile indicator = 71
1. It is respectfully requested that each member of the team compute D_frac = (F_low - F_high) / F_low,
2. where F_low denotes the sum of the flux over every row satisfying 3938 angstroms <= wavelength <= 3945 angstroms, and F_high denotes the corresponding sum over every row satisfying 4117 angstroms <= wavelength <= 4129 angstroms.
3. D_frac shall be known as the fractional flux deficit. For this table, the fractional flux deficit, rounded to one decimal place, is -1.3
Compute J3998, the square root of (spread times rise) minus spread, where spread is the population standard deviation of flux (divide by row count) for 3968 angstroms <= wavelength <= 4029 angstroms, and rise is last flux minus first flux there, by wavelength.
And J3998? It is 14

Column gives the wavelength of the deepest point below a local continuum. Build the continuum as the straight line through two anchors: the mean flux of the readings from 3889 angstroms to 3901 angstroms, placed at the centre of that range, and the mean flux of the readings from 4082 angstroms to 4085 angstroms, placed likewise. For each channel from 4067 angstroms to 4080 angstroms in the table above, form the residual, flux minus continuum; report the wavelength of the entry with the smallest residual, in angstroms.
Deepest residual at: 4076.83 angstroms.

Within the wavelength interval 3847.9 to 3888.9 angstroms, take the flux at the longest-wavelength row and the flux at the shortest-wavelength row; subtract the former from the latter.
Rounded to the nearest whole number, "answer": 18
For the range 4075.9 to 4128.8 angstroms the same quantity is -8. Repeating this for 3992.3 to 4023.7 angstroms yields 0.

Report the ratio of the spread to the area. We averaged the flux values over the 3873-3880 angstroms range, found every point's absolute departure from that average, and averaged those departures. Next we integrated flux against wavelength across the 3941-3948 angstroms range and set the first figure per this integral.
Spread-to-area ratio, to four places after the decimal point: 0.0012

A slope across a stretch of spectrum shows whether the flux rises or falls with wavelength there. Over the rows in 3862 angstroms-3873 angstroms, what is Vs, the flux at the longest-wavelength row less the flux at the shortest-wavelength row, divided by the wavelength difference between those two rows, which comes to -1.0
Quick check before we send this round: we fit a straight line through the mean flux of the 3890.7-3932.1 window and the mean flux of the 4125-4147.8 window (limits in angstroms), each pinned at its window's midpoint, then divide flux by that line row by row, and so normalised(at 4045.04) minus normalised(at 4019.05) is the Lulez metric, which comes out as -0.12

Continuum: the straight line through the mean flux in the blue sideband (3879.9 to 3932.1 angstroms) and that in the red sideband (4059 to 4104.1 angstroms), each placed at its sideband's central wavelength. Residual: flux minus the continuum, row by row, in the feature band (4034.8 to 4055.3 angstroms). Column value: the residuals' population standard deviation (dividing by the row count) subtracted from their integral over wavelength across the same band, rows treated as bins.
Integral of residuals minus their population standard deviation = 119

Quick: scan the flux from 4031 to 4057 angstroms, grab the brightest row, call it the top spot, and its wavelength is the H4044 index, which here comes 4039.46 angstroms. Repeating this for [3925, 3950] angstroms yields 3949.33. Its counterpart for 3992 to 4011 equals 3993.22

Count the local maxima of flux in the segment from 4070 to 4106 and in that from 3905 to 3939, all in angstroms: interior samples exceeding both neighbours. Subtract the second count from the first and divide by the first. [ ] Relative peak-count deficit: 0.0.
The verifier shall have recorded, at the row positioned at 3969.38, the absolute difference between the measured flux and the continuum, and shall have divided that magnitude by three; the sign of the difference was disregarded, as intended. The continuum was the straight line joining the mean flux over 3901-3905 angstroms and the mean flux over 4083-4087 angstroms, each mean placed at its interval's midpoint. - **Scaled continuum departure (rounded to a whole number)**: 14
